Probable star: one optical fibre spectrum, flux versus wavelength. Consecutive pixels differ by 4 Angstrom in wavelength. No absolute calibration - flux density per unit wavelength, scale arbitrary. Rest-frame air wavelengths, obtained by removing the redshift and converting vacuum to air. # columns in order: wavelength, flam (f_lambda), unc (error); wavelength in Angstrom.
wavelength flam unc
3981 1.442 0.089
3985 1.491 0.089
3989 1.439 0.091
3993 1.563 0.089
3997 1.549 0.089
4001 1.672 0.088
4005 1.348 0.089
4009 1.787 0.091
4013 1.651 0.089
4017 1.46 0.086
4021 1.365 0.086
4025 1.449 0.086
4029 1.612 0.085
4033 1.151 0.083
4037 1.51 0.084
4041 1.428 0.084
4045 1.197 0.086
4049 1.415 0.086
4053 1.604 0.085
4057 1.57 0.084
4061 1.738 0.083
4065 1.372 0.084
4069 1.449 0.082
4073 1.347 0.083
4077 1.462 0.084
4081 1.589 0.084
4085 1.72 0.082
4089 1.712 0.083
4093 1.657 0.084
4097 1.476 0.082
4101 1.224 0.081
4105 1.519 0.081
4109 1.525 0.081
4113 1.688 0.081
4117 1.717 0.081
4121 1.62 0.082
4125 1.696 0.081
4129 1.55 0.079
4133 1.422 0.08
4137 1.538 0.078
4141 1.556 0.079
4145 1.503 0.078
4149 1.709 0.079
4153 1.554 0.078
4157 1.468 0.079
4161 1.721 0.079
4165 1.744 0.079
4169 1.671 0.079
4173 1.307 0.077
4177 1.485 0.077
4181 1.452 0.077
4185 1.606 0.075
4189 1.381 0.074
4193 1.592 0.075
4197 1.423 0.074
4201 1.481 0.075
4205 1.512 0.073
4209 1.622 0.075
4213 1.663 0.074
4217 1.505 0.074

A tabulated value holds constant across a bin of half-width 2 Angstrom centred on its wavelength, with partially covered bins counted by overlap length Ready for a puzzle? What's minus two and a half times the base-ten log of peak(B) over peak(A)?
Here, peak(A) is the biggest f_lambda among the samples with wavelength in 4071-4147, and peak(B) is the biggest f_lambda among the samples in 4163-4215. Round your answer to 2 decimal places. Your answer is -0.02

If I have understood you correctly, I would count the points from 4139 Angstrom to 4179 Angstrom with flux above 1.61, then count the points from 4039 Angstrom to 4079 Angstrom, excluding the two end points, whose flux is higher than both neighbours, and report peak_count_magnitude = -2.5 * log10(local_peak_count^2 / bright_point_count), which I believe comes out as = -0.9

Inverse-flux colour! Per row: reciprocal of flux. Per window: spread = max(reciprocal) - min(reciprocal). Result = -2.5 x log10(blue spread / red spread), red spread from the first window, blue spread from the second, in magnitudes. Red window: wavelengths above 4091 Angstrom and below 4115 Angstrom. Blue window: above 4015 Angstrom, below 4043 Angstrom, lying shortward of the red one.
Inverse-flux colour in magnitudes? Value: -0.11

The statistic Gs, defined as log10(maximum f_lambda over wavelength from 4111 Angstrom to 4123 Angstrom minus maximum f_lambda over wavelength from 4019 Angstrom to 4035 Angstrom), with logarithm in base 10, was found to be -1.0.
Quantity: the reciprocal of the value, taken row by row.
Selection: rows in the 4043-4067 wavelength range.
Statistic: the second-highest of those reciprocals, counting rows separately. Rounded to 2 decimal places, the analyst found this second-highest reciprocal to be 0.73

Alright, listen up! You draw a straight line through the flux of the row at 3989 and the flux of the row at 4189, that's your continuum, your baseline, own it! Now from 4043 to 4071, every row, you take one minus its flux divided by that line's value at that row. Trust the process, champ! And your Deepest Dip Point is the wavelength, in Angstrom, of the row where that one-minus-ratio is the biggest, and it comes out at 4045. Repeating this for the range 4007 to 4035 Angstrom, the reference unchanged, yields 4033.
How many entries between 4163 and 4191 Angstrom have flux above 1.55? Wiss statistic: 3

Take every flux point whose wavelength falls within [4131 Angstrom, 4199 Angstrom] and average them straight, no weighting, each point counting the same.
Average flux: 1.54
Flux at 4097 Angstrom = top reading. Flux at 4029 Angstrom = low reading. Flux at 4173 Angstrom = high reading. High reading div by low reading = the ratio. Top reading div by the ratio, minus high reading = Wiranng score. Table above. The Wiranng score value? 0.51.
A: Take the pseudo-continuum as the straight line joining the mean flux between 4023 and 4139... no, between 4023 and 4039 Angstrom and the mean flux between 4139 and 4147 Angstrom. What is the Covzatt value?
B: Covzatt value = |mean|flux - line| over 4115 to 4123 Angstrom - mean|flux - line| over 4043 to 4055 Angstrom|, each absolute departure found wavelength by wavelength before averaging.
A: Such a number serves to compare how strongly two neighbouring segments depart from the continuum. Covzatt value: 0.016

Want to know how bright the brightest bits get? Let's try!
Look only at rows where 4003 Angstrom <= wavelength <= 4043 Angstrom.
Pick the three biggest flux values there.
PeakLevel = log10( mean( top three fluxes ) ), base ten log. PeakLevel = 0.226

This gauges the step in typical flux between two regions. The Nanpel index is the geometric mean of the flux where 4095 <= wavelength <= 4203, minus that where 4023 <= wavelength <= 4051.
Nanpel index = 0.150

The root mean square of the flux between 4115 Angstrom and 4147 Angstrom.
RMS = 1.58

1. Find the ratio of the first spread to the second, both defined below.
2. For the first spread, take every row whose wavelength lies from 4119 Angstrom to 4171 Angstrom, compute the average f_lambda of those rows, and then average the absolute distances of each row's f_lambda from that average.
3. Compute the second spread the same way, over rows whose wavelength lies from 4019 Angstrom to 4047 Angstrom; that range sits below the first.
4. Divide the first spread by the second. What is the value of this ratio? 0.70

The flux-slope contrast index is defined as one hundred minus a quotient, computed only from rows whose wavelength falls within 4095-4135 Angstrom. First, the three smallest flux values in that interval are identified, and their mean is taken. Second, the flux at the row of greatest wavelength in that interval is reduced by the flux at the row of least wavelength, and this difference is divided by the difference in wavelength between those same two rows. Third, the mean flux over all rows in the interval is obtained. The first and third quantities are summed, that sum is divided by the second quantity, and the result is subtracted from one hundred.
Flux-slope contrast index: 2045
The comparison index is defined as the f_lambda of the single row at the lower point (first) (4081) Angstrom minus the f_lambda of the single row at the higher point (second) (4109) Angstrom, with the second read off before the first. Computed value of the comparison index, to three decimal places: 0.064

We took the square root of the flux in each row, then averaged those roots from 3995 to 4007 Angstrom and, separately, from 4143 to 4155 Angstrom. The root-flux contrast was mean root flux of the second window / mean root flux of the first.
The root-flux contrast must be 1.02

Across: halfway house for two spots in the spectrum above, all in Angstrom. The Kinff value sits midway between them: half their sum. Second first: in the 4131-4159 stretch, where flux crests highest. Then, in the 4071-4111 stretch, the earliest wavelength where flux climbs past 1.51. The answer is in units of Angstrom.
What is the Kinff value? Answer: 4115 Angstrom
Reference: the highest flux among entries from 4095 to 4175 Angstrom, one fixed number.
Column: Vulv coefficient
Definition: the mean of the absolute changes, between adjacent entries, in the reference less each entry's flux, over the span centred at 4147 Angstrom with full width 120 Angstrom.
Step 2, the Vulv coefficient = 0.132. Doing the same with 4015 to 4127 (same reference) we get 0.154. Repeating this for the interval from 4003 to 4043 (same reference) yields 0.223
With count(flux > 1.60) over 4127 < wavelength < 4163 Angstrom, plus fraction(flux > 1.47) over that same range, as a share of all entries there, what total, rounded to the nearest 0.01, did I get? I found 2.78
